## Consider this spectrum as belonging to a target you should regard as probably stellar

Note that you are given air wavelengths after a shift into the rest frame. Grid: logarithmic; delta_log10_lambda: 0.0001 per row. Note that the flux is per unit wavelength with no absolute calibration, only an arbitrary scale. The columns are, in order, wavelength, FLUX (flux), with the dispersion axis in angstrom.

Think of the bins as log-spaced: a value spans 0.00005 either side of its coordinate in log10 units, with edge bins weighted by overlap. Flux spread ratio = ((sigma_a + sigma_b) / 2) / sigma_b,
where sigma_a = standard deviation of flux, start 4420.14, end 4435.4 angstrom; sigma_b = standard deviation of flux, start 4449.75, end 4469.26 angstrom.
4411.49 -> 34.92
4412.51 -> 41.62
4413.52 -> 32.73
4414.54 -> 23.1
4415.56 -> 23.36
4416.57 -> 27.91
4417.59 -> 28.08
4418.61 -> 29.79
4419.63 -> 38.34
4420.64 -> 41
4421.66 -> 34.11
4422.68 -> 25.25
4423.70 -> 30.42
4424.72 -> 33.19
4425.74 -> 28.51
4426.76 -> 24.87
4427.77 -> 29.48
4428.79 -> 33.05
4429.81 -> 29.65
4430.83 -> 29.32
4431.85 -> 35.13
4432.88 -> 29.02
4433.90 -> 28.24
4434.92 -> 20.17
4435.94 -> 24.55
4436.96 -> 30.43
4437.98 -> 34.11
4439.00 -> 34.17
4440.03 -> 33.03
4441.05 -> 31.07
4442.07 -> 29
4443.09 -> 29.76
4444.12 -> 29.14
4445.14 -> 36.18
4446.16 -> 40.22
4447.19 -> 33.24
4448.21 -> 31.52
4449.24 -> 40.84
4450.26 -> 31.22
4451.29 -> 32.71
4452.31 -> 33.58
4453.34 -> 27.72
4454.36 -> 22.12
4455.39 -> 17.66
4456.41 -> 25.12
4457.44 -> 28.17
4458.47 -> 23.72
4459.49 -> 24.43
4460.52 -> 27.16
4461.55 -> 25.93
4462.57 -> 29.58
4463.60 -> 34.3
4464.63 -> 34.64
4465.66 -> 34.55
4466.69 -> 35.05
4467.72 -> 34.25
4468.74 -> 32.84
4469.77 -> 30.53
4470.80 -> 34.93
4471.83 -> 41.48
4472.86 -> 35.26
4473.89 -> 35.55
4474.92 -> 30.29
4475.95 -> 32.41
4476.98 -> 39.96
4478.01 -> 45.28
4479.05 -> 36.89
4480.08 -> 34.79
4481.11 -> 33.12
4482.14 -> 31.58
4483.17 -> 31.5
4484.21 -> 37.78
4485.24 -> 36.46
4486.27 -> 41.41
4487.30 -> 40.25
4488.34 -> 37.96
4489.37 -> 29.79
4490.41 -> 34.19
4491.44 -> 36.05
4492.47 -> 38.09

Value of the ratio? 0.98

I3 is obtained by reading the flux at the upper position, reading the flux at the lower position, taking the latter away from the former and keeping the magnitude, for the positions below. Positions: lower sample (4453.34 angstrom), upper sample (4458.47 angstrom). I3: 4.0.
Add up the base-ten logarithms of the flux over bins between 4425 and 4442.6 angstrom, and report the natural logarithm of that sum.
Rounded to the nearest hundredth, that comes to 3.22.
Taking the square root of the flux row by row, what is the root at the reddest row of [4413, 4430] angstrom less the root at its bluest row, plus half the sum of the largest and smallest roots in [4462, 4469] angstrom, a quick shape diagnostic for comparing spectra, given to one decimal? 5.4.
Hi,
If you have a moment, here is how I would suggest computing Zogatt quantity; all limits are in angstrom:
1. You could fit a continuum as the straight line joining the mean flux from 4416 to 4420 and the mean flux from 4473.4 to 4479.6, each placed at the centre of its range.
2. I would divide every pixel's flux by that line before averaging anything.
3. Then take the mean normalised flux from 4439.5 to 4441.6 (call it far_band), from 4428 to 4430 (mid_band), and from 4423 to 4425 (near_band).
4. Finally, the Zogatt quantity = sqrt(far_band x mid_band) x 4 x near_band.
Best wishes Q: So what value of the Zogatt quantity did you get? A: 3.9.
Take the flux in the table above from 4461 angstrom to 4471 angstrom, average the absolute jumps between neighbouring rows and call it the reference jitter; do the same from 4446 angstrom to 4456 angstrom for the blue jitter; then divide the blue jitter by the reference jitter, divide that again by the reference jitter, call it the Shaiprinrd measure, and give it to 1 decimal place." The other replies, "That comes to 1.2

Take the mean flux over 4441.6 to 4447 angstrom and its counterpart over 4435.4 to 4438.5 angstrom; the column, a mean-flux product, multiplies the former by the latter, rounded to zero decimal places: 976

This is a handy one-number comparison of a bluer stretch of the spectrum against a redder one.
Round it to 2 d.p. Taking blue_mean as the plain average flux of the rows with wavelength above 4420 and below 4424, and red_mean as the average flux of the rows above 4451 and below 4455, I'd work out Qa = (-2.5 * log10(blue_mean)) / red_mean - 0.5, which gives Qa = -0.63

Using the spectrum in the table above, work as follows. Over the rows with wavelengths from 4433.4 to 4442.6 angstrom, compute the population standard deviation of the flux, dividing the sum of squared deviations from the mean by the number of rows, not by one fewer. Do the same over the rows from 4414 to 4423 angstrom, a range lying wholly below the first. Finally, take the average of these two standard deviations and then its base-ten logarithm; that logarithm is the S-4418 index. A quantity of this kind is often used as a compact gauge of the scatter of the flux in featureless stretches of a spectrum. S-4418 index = 0.72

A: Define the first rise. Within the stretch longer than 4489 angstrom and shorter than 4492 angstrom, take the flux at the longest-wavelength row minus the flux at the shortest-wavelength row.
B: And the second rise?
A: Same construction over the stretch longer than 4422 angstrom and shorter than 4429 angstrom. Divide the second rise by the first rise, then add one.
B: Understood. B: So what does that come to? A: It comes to 2.2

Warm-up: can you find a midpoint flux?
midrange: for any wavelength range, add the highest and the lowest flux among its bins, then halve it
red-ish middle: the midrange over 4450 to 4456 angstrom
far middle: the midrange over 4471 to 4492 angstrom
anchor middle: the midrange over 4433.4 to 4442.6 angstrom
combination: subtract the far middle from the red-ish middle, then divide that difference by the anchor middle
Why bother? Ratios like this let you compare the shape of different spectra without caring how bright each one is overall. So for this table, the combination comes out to -0.44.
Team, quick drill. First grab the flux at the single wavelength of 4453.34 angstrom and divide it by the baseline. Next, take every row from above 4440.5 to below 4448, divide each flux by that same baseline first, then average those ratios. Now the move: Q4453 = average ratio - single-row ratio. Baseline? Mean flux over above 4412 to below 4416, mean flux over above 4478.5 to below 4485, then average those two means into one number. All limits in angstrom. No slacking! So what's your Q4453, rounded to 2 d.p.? 0.15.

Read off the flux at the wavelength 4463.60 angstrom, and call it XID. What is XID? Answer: 34.3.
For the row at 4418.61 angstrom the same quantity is 29.79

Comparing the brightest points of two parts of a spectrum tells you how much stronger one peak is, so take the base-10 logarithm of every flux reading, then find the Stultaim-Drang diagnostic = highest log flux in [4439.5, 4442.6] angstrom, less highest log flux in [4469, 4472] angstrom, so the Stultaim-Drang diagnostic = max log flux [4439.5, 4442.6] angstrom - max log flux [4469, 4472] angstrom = -0.10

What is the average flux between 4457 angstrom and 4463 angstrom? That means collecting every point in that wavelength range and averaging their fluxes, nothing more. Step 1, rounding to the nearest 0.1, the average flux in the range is 26.5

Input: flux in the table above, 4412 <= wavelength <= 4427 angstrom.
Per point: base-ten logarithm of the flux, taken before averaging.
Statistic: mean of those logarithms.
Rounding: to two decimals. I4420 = 1.48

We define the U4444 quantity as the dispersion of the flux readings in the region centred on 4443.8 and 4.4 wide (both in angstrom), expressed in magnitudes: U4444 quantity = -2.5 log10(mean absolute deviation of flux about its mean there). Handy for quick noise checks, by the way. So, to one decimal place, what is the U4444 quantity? -1.0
